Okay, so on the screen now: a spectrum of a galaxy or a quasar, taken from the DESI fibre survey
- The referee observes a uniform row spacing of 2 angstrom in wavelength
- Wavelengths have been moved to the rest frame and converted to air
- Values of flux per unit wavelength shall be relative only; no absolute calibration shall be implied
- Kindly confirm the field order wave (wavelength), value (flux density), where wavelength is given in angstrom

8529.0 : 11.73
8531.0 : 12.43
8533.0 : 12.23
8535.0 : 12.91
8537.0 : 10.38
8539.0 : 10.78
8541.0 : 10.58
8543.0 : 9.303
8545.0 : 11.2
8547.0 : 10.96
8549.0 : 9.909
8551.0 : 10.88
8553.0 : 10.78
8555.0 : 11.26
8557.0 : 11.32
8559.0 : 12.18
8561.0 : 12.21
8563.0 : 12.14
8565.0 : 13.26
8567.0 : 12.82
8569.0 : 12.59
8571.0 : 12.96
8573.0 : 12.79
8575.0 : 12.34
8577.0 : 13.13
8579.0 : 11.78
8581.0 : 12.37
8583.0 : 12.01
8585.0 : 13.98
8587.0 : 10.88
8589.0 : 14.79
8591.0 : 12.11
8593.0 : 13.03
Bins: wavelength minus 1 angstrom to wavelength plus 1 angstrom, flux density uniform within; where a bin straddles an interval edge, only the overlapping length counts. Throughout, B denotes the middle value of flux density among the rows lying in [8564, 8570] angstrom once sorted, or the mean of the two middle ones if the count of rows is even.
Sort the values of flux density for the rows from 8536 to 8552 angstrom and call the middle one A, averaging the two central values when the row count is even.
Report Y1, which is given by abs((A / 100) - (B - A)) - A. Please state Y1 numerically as -8.6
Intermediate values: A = 10.7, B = 12.8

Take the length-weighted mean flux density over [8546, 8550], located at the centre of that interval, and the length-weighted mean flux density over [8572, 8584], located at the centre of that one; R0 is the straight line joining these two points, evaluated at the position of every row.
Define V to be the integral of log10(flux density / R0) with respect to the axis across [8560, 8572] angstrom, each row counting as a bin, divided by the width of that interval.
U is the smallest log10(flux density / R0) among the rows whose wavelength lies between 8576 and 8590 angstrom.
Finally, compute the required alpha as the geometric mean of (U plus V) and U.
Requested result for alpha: 0.06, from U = -0.08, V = 0.037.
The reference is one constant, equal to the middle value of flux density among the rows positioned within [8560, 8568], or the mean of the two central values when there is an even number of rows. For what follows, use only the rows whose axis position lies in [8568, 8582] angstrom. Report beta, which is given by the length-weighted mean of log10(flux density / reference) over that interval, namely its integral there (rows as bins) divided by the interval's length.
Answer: 0.00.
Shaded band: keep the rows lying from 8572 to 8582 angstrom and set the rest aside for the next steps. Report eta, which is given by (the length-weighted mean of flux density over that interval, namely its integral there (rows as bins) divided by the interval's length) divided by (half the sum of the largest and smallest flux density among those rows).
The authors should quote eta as 1.00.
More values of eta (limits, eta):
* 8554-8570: 1.00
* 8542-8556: 1.03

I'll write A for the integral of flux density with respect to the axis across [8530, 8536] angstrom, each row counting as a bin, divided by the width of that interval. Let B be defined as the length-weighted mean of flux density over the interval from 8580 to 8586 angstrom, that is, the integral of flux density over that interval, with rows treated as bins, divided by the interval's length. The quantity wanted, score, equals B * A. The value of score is 160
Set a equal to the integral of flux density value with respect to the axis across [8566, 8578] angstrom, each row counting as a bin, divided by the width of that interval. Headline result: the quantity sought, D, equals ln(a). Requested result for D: 2.55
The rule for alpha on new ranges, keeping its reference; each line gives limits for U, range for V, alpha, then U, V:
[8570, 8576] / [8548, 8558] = 0.01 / 0.00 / 0.002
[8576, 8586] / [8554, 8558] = 0.02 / -0.03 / 0.013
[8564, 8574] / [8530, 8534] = 0.06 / 0.02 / 0.119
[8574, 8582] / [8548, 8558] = 0.02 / -0.02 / 0.002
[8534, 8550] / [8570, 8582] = 0.03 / -0.04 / 0.010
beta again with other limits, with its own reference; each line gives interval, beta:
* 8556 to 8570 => -0.01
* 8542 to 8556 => -0.07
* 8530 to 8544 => -0.05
